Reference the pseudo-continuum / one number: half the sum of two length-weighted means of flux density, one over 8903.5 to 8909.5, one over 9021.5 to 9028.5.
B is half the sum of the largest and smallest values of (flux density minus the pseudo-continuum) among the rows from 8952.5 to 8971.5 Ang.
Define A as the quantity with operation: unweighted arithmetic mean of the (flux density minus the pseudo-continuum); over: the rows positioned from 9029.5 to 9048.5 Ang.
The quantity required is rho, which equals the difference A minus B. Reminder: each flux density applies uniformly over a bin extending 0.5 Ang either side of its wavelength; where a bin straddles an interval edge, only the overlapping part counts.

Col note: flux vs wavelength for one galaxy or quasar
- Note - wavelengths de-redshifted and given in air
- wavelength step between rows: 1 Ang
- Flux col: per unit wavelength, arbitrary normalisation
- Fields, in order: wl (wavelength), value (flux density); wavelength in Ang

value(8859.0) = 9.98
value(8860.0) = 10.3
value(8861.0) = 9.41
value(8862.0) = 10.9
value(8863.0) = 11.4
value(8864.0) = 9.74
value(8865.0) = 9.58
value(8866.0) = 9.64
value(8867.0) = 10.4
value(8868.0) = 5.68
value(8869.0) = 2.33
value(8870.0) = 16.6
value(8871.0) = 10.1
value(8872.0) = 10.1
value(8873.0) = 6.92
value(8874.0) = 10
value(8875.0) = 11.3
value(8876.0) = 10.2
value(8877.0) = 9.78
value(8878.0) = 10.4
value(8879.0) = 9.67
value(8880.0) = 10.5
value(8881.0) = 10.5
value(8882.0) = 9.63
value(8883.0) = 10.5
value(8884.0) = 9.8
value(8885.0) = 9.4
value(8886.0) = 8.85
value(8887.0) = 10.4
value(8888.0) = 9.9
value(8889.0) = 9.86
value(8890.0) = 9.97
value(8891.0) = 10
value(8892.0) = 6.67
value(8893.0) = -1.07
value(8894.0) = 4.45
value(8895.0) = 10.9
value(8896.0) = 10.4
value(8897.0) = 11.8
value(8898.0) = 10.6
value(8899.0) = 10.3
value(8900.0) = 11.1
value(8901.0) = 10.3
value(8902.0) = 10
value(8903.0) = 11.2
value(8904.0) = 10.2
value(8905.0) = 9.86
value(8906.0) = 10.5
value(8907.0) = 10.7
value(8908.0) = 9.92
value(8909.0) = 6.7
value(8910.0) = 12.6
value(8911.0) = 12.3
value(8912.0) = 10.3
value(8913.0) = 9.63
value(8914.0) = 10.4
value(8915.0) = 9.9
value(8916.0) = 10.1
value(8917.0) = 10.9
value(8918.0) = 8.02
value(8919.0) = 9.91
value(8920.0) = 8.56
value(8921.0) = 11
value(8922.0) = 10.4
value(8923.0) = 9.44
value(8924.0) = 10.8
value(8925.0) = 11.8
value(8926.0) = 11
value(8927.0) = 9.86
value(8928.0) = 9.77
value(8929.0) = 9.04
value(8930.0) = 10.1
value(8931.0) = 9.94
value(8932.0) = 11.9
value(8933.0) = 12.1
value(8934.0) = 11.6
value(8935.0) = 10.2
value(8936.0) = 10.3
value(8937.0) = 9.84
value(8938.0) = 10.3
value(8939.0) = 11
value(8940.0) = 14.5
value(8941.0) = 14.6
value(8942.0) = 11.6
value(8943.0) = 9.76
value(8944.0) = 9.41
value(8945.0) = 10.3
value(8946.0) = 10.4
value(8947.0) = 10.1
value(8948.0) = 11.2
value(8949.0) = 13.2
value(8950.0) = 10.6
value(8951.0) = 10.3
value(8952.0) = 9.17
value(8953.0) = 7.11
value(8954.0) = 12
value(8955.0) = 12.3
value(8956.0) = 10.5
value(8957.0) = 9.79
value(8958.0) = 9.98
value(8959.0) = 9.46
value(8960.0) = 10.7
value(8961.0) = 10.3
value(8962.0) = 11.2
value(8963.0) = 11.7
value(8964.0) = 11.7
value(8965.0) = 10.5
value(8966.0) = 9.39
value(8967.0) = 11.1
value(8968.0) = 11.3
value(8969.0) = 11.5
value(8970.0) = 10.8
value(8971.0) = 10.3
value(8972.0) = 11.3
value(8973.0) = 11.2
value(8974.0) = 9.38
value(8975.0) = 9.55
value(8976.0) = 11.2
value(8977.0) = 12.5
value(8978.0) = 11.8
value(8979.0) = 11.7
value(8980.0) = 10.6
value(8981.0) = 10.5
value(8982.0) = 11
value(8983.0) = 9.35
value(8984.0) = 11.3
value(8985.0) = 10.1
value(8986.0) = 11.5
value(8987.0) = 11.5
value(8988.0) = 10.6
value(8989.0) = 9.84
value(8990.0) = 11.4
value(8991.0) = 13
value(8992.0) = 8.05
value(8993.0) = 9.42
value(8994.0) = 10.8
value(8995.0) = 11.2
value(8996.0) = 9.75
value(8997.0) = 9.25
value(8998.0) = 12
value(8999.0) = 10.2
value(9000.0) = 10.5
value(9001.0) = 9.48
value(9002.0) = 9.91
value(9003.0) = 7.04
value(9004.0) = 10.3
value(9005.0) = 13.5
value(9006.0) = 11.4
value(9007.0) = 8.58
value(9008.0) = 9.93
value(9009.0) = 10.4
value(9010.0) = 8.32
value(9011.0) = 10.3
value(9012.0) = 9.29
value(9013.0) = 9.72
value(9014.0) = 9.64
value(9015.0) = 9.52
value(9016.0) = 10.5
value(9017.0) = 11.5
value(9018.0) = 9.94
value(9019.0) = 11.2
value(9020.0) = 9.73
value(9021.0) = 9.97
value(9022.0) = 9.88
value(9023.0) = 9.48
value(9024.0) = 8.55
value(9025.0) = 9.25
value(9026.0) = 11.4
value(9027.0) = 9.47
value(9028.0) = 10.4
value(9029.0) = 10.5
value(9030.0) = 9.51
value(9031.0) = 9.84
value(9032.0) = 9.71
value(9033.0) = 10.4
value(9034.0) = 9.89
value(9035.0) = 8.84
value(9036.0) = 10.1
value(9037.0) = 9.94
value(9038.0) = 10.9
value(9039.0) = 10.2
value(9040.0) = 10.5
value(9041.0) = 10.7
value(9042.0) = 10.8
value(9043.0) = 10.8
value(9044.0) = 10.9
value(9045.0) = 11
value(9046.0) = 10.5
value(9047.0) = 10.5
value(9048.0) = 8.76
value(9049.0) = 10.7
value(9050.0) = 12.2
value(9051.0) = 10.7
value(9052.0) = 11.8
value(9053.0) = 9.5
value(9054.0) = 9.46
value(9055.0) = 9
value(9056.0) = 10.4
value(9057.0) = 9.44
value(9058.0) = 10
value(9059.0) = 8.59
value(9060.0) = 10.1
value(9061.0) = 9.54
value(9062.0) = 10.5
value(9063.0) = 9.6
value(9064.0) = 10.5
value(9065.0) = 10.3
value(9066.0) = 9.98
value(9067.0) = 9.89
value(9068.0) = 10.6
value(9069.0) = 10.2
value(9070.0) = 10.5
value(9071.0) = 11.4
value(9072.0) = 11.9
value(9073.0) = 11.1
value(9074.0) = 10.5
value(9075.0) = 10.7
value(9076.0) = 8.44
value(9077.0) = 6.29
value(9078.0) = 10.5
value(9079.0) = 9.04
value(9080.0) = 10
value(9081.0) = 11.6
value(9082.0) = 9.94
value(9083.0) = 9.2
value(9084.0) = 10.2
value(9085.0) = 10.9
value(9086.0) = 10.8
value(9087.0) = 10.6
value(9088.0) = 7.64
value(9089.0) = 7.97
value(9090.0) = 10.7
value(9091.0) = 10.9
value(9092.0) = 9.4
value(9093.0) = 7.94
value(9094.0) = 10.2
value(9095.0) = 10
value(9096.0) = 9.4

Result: 0.5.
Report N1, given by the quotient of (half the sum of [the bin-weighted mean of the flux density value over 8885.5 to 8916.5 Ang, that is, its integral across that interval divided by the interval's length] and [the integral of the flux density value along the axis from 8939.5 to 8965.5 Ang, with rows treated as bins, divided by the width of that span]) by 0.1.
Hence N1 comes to 102.5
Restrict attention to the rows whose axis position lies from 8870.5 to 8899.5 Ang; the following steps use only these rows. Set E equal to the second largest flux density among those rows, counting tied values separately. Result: 11.3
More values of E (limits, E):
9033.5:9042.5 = 10.8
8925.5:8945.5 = 14.5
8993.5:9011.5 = 12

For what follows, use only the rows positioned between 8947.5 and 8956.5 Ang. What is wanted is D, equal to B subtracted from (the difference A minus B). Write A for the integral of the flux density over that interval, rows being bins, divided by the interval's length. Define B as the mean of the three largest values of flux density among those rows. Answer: -14.3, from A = 10.7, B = 12.5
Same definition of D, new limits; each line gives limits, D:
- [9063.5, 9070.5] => -10.8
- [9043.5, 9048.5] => -11.3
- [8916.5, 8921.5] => -11.5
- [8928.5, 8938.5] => -13.2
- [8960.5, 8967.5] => -12.2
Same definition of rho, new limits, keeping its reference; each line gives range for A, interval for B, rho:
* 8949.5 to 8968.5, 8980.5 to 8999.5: 0.0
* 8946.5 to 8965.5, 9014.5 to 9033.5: 0.6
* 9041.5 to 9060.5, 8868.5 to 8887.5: 0.8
